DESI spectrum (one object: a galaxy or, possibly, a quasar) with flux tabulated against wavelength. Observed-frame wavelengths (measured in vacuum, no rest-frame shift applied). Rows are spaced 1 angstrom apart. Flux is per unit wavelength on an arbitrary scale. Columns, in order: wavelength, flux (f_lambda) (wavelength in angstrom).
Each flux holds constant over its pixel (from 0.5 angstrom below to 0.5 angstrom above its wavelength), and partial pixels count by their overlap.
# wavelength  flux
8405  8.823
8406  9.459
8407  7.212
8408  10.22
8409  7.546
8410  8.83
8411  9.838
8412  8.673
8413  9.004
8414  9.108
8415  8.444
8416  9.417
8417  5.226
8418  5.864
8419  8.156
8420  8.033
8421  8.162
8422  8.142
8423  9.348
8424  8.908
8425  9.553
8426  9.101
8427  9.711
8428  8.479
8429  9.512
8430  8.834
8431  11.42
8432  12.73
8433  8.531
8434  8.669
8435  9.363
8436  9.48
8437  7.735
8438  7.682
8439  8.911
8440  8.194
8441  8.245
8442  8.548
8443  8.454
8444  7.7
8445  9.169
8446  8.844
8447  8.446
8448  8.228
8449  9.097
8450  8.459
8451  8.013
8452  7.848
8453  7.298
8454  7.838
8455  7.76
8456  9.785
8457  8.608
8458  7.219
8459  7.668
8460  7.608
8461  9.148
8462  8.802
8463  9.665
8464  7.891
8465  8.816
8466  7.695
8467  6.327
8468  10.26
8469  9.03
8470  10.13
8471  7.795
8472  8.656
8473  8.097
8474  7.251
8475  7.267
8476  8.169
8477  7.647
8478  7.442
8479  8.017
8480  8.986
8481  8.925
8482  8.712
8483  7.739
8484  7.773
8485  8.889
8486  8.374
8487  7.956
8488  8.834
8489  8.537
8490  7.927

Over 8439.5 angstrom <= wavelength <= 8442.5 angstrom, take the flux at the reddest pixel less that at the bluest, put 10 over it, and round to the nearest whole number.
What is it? 28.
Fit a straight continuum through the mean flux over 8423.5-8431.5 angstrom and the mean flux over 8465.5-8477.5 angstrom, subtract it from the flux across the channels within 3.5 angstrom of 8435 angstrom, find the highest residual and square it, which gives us 11.7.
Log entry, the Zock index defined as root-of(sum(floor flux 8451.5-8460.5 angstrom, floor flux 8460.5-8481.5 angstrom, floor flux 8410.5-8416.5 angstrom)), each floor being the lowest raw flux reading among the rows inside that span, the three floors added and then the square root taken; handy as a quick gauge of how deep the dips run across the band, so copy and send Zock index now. 4.69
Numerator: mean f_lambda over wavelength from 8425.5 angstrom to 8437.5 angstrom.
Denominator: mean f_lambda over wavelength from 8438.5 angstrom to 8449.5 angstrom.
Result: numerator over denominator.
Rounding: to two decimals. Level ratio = 1.11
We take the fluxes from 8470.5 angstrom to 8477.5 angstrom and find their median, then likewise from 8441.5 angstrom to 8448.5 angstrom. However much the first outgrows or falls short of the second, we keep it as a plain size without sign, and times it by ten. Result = 6.6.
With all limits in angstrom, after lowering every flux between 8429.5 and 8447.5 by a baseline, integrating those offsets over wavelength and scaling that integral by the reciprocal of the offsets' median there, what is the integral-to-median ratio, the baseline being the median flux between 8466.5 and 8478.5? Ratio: 27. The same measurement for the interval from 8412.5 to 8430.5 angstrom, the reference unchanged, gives 11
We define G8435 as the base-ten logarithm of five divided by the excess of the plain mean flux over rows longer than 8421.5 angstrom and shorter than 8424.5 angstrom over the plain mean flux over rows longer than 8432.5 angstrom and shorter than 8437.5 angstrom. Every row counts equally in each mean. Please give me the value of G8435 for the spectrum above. 2.1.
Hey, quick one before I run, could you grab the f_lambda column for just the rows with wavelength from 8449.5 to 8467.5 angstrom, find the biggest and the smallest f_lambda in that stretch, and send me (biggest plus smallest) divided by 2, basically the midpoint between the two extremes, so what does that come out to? 8.1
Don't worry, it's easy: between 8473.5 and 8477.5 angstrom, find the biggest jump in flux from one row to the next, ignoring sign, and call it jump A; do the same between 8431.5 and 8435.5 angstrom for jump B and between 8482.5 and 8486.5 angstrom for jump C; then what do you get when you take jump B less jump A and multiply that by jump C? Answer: 4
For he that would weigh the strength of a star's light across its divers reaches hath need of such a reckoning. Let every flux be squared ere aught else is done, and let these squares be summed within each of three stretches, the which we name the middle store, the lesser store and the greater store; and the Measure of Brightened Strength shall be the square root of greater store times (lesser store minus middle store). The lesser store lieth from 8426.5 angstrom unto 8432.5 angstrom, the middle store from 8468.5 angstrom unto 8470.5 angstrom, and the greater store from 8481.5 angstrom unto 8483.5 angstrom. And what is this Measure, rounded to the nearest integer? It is 245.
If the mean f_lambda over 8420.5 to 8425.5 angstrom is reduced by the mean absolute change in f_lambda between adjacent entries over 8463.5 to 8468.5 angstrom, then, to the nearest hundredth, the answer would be 6.99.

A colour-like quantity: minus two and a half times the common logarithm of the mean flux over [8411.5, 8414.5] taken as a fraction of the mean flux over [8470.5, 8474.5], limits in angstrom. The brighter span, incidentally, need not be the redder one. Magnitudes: -0.13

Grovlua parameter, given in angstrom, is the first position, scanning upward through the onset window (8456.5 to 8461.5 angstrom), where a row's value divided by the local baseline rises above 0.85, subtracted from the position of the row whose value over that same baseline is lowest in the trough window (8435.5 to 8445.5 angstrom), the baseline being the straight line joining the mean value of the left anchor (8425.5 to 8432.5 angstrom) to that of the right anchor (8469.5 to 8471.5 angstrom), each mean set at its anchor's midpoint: -19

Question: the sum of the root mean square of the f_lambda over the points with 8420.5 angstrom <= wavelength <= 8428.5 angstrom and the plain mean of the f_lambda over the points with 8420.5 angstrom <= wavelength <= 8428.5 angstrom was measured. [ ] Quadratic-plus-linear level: 17.9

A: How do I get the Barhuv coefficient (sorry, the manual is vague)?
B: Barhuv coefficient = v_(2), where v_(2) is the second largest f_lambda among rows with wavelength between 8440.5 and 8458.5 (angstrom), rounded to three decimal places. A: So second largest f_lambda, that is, 9.169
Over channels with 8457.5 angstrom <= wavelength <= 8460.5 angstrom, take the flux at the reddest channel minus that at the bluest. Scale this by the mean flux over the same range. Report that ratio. 0.05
